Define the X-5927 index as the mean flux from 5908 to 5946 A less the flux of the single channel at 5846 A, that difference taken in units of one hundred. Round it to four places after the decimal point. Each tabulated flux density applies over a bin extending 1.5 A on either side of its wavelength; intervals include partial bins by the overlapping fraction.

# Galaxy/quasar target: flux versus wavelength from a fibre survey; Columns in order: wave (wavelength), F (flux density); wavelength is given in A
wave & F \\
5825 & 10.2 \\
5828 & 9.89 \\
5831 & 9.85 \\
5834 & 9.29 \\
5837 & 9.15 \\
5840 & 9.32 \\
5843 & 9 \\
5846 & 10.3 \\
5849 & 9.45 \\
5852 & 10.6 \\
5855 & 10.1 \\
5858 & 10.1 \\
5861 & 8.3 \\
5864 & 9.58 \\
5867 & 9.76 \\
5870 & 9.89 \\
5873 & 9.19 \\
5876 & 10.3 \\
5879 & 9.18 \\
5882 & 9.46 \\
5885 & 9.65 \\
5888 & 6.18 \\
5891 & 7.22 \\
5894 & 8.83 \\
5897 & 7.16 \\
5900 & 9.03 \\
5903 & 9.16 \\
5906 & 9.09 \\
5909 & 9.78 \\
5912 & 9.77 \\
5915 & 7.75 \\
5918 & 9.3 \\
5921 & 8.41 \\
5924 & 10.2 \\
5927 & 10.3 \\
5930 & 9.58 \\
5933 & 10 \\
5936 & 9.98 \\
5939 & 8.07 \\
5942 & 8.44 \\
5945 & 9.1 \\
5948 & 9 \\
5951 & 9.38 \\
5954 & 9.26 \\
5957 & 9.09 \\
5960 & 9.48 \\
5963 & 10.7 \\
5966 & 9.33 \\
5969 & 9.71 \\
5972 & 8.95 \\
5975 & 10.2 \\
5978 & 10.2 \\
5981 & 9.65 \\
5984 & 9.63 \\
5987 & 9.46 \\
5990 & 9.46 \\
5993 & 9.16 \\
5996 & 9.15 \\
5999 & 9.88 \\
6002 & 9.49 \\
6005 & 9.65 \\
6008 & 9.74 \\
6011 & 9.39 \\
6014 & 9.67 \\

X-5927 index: -0.0102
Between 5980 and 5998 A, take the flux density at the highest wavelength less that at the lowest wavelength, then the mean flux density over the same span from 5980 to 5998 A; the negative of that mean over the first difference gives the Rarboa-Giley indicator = 19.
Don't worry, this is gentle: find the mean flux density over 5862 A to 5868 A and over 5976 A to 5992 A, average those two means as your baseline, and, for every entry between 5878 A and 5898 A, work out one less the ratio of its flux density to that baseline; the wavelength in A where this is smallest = 5885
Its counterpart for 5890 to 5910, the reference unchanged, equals 5909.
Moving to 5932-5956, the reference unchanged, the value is 5933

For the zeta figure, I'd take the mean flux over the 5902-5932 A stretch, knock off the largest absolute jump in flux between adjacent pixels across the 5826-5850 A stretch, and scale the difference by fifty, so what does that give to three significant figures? 402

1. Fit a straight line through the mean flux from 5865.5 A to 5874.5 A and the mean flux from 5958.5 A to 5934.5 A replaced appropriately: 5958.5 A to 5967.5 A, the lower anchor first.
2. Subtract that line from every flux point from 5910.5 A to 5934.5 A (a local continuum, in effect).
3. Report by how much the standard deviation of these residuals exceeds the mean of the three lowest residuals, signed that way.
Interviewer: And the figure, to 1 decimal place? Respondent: 2.1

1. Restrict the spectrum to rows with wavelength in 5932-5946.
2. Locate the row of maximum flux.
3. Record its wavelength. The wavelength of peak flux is 5933 A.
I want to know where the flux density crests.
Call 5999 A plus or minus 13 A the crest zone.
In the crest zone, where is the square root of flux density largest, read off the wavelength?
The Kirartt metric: 5999 A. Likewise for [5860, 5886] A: 5876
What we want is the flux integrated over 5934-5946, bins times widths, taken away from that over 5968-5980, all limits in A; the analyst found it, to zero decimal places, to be 10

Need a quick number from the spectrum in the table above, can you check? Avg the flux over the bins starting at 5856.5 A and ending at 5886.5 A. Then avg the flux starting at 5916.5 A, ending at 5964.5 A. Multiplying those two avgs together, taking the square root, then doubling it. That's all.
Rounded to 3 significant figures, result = 18.9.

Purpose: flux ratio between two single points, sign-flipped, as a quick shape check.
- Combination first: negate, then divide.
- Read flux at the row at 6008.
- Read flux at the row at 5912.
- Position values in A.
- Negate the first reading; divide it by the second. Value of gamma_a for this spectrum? -1.00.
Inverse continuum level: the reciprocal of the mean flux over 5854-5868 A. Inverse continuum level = 0.105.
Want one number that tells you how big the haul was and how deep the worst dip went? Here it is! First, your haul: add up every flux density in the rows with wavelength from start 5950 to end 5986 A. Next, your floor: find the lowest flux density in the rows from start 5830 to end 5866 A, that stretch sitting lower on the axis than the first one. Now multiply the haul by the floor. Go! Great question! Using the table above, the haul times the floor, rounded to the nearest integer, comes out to 959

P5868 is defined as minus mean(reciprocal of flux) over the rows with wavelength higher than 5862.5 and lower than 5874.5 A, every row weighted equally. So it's -0.104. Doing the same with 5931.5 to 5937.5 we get -0.100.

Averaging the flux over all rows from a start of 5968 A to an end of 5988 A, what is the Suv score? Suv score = 9.69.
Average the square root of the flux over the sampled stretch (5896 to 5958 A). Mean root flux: 3.02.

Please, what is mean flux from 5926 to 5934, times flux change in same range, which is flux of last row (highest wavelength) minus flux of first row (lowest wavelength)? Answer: -3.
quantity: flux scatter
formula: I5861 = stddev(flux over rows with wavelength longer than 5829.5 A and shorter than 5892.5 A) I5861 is 1.0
